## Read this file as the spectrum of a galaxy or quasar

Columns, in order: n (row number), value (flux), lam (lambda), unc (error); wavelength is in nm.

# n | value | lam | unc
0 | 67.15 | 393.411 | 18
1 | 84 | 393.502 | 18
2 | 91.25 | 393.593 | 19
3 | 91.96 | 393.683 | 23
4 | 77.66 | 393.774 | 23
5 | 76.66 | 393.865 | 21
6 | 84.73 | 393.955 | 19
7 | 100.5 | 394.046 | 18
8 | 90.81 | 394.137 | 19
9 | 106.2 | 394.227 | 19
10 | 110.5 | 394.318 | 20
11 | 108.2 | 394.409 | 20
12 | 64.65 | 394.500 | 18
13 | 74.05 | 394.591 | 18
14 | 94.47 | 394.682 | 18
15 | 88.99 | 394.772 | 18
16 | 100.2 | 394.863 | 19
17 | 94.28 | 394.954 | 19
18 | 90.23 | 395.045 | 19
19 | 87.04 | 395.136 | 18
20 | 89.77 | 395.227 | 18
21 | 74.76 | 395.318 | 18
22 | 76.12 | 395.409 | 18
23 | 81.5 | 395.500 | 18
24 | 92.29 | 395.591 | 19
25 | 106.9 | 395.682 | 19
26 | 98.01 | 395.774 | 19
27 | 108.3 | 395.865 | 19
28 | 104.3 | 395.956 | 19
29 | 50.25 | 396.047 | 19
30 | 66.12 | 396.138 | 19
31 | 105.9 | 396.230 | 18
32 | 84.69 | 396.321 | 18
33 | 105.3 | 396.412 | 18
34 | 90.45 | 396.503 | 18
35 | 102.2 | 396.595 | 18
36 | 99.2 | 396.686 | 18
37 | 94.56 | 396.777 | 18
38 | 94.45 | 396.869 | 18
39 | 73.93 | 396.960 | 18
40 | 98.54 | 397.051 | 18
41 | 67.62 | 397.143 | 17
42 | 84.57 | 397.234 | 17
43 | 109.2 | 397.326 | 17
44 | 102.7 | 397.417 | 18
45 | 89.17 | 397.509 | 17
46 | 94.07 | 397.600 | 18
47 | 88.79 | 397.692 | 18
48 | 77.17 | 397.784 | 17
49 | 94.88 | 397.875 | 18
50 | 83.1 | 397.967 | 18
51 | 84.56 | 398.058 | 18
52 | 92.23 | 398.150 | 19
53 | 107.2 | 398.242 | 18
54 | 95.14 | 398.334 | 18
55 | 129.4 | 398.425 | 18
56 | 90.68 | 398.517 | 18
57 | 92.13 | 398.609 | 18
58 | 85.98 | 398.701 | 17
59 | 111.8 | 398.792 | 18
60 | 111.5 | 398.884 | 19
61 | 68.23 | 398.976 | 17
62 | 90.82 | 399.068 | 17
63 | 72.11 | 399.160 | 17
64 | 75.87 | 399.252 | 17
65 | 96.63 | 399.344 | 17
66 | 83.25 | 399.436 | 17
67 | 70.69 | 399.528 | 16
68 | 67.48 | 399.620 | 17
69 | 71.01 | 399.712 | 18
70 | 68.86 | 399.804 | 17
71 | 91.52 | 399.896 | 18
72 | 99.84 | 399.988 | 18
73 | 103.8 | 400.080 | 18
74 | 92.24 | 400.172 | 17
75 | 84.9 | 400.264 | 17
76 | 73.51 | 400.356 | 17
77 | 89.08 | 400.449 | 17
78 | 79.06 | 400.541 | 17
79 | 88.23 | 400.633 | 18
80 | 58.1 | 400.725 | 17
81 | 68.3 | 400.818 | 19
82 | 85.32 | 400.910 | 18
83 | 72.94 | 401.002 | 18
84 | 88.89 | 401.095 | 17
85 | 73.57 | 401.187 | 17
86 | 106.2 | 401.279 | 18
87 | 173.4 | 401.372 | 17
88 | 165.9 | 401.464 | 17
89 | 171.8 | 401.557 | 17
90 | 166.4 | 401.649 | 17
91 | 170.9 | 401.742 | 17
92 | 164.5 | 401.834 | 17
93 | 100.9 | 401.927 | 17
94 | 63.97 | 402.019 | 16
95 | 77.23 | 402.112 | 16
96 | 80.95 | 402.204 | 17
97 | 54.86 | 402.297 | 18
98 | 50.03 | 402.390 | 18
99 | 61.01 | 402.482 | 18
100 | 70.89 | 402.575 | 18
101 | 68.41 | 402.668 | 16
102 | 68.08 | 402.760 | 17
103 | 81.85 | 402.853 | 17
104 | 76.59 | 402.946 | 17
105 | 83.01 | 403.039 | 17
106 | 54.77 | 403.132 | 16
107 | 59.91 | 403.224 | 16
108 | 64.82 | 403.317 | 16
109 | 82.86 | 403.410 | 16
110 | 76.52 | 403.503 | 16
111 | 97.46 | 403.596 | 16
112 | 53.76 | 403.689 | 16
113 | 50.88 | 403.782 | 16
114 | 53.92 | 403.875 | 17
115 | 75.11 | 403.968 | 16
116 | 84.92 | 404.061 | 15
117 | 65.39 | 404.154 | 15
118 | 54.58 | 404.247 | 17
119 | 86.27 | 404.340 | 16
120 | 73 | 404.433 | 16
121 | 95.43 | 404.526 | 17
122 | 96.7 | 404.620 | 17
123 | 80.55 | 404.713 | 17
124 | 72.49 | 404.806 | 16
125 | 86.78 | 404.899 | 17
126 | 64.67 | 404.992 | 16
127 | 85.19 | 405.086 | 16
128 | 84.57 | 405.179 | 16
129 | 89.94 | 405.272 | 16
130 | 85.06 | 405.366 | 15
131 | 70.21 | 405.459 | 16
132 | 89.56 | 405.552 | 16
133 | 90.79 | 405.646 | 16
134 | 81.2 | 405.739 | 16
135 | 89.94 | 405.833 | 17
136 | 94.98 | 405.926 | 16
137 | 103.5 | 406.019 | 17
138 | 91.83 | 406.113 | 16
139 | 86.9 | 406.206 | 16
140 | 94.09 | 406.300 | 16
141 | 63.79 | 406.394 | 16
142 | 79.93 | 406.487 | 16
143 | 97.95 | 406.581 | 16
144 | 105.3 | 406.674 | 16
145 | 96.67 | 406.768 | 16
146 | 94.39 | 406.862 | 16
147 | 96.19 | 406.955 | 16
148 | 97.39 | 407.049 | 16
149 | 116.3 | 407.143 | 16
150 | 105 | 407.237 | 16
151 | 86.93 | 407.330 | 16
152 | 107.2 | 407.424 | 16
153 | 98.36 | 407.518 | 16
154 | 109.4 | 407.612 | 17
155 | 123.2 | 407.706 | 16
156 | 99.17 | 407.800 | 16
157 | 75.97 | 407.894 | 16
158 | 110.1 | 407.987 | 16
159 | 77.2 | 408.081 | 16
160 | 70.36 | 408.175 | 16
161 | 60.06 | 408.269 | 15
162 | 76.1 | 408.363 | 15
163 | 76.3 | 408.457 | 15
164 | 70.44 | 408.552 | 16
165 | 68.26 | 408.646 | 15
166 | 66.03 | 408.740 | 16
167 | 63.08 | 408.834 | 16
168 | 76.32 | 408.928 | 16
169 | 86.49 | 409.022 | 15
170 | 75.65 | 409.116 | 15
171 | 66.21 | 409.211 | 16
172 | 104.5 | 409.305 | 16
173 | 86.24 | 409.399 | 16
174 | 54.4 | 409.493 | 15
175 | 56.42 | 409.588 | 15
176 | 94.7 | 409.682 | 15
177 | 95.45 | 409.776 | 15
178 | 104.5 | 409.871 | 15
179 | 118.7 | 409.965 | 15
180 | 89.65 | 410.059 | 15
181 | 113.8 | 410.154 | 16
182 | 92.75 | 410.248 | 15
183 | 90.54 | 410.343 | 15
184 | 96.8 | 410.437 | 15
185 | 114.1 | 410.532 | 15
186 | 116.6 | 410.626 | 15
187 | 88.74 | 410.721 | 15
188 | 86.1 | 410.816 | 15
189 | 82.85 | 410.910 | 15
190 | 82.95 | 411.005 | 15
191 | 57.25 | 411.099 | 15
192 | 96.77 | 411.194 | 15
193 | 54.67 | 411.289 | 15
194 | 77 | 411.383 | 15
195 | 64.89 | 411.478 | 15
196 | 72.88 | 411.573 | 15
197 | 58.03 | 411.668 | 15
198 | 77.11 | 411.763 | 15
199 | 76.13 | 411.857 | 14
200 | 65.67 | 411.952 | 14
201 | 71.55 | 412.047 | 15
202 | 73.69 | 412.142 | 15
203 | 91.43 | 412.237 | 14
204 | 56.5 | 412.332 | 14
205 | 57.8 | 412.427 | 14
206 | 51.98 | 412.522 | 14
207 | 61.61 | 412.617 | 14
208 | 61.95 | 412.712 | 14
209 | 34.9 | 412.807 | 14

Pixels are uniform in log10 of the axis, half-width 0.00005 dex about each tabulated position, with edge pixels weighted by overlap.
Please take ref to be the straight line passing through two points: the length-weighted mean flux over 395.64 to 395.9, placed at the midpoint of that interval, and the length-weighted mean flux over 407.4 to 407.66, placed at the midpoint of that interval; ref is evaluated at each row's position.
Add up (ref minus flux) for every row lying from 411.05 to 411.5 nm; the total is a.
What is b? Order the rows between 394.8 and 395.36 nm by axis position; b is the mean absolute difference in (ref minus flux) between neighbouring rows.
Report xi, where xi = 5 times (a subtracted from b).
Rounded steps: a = 174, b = 6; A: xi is -839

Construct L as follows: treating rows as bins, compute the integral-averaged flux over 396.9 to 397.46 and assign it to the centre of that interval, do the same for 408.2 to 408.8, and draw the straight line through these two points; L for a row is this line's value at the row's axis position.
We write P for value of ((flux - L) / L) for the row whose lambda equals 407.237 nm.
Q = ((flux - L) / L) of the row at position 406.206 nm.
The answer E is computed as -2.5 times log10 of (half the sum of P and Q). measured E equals 1.2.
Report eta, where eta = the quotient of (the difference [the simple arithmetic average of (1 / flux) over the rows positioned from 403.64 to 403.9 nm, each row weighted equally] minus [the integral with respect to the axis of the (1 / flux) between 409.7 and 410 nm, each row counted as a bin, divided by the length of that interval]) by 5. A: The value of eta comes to 0.0019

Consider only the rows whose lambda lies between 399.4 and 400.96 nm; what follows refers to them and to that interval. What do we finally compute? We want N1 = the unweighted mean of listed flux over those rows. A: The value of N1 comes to 80.9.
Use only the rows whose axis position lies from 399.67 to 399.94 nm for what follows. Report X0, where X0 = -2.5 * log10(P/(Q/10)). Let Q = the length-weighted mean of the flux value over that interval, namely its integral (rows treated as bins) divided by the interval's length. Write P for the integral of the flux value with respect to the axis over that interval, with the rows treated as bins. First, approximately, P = 21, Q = 77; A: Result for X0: -1.08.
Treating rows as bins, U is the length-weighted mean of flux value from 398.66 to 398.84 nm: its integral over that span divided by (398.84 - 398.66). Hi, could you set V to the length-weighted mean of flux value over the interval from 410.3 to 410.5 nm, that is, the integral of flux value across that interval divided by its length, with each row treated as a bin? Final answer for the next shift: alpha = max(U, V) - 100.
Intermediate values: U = 100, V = 95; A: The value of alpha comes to 0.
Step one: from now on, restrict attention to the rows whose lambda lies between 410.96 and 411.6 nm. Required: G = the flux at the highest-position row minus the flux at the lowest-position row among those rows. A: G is -10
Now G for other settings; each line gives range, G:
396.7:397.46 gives 8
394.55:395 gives 20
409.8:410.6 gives 10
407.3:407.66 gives 22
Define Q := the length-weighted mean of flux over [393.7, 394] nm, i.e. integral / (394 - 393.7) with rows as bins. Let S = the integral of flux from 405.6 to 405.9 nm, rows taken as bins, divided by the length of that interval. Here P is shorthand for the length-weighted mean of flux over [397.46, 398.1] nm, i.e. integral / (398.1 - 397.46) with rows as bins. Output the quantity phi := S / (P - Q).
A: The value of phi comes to 13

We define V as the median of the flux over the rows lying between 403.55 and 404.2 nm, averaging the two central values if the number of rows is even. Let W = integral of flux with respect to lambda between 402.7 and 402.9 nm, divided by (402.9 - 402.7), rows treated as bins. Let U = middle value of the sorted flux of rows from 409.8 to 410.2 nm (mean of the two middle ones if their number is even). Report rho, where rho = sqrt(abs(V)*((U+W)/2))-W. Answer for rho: 3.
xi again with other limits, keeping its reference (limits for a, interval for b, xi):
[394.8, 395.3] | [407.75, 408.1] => -139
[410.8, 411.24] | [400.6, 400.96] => -497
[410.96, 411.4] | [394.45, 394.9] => -721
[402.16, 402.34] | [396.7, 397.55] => -278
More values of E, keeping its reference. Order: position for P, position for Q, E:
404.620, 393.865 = 3.6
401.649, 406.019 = 0.4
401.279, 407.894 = 1.8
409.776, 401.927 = 1.2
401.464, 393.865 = 1.0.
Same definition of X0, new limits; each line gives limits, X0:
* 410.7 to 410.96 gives -1.04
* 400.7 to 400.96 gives -1.04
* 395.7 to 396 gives -1.19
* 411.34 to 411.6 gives -1.04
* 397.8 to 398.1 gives -1.19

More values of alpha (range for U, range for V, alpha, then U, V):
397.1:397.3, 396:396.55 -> -16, 79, 84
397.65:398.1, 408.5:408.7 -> -14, 86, 69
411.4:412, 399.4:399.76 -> -27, 69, 73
